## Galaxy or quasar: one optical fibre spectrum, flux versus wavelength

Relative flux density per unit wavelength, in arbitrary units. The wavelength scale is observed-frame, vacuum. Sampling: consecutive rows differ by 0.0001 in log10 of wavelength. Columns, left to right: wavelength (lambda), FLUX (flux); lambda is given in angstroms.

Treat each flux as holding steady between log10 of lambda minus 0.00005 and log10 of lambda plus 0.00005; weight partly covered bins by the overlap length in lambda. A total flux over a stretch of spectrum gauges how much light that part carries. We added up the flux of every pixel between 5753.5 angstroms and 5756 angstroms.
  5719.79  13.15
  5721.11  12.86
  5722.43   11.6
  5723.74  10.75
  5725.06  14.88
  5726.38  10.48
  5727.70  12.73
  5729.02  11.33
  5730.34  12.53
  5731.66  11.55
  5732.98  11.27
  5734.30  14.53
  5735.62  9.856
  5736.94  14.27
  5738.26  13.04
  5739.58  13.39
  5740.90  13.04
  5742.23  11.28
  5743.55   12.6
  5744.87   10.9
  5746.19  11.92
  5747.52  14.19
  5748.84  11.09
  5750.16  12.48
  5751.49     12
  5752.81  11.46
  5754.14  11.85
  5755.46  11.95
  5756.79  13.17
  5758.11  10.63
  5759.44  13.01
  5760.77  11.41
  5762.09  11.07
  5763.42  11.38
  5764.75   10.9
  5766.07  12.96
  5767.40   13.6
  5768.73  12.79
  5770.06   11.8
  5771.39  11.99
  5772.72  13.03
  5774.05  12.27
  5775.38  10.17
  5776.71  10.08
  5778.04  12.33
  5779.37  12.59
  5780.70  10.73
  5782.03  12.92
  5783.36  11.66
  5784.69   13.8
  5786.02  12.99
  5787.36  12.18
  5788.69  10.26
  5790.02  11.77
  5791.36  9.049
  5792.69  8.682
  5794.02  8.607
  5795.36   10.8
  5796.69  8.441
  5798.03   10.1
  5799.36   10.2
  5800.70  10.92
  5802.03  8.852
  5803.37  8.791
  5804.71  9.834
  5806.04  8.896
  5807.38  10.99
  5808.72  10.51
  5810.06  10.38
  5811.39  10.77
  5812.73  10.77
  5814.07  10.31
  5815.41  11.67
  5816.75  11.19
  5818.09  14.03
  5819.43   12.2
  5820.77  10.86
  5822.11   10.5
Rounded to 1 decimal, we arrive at 23.8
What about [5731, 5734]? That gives 22.8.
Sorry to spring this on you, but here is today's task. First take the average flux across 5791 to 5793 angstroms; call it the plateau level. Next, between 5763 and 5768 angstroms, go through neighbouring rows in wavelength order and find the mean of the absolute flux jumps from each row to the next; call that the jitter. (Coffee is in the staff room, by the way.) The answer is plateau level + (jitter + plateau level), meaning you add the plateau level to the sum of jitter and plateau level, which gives 18.8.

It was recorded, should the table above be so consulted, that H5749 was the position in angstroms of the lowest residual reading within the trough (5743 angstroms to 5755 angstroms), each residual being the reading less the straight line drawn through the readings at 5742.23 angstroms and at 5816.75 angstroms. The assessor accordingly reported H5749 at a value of 5744.87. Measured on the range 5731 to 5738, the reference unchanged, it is 5735.62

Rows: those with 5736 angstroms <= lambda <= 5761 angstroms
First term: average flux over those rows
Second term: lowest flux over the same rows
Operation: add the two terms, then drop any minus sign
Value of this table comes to 22.9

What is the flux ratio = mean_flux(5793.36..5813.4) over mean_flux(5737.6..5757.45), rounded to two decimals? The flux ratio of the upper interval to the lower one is 0.81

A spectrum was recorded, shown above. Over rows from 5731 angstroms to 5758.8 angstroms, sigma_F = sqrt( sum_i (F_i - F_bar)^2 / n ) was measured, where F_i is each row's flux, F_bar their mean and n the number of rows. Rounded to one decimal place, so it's 1.2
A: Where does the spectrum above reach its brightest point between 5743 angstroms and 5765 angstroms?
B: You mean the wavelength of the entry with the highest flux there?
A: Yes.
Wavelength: 5747.52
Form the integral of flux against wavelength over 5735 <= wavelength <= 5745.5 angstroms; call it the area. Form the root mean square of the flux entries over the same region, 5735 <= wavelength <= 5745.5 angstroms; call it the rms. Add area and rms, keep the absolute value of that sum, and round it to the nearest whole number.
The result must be 142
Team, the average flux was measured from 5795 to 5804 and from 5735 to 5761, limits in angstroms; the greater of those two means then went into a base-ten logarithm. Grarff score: 1.09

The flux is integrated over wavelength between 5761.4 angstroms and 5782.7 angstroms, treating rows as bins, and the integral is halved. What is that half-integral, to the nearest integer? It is 127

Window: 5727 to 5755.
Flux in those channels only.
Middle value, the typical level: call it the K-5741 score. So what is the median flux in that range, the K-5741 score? 12.0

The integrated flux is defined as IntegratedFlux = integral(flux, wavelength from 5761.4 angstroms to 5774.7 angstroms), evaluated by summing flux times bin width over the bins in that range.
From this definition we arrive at 162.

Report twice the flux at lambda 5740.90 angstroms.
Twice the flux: 26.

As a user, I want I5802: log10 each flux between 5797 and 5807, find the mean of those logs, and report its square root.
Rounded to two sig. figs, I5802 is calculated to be 0.99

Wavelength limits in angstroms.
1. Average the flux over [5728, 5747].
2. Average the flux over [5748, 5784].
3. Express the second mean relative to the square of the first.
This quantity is 0.079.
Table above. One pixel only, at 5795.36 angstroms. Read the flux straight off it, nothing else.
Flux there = 10.8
